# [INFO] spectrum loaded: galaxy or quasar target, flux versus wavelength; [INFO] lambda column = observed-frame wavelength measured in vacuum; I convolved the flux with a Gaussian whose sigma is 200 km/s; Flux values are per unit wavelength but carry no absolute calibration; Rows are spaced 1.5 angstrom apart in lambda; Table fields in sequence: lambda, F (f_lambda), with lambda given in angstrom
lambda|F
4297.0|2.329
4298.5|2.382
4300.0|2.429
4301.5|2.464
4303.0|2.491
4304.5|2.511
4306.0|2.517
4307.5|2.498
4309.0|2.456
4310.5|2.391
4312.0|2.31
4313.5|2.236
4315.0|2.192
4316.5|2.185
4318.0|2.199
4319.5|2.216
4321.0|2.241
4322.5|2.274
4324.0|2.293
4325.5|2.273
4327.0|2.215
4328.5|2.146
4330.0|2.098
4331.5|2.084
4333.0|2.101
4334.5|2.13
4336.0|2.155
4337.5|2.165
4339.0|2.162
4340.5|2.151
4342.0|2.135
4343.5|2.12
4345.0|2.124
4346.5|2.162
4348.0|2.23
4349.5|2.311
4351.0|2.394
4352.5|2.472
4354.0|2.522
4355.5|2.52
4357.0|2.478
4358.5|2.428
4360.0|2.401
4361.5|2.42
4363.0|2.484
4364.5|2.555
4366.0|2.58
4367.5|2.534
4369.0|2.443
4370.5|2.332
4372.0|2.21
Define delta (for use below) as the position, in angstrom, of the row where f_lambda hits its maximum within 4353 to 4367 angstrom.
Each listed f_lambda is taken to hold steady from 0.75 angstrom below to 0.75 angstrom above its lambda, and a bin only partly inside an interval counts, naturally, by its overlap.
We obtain 4366.0 angstrom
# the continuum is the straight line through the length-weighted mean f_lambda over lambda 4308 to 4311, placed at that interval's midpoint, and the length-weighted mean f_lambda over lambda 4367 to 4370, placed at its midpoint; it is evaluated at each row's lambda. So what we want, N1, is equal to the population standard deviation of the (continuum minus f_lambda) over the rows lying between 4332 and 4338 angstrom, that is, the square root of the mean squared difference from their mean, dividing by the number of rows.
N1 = 0.02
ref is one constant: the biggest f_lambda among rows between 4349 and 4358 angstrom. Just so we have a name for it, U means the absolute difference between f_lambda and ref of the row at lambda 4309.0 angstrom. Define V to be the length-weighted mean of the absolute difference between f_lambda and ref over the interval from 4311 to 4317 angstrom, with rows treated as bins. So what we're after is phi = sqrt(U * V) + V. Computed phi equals 0.42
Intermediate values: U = 0.1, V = 0.28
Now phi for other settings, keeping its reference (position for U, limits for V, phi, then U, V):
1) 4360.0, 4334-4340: 0.58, 0.1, 0.37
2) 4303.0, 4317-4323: 0.39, 0.0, 0.29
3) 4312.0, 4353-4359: 0.12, 0.2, 0.03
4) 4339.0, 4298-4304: 0.24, 0.4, 0.08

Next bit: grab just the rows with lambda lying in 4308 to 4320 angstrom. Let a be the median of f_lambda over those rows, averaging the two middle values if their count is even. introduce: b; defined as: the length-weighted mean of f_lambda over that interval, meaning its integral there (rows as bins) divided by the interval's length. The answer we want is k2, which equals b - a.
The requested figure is 0.053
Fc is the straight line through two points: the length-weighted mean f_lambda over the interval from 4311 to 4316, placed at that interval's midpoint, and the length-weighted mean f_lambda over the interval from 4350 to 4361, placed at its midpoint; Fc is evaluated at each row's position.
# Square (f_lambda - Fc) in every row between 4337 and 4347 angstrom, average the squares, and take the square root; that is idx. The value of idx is 0.25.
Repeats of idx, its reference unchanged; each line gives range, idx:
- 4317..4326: 0.05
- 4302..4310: 0.28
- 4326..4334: 0.21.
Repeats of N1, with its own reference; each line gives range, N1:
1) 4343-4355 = 0.15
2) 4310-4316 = 0.08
